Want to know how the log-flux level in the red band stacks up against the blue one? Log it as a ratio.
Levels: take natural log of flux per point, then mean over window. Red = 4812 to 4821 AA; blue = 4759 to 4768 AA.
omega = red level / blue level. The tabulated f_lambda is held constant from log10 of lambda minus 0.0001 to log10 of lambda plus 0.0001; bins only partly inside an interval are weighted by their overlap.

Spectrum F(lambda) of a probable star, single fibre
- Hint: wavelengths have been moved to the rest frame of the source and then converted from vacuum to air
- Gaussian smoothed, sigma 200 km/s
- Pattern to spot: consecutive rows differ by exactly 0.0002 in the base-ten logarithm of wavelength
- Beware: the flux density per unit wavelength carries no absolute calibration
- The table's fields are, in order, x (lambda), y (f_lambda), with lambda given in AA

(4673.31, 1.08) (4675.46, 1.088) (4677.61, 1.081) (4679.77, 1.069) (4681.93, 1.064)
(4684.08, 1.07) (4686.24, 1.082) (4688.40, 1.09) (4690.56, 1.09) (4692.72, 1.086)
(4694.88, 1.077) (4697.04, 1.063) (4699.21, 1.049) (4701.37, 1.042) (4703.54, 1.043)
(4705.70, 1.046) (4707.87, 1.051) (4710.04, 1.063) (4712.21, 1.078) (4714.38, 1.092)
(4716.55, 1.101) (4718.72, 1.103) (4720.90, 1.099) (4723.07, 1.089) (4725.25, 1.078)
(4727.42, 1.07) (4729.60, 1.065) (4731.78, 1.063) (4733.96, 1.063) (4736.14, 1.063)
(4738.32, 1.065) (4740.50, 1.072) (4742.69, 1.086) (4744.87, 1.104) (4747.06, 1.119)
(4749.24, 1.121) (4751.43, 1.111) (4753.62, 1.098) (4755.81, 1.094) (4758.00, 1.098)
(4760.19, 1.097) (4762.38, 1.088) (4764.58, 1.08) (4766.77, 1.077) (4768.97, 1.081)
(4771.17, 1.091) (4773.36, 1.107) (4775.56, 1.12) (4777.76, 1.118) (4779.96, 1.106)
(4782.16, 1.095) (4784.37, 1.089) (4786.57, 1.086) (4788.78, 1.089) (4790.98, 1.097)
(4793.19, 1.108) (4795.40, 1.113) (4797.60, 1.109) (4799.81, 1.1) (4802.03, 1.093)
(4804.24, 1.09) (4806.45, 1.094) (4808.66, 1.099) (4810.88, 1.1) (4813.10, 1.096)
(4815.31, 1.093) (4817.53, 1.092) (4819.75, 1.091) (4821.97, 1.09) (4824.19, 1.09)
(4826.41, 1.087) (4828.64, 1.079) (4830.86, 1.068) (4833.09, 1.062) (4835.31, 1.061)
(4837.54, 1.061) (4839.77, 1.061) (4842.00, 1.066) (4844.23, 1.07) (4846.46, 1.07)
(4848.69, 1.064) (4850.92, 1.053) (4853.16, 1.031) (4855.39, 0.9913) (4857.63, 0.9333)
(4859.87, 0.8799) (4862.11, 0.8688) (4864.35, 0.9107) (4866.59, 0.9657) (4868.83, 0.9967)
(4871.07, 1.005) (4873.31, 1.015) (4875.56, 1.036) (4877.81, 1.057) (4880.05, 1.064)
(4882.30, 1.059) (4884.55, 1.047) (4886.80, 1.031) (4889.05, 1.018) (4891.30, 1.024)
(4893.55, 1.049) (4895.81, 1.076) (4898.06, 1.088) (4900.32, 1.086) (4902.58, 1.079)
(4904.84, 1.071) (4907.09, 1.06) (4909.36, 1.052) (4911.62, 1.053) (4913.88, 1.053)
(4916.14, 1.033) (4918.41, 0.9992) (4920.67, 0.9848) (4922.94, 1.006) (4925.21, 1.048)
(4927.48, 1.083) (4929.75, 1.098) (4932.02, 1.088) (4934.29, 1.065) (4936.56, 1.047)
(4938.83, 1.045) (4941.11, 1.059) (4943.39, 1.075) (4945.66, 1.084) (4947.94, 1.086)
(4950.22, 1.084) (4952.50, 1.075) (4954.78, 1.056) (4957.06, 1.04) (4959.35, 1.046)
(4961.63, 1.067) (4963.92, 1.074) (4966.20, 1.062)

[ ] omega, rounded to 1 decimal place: 1.1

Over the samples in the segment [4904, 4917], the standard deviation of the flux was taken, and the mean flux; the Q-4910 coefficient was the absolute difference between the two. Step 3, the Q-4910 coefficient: 1.04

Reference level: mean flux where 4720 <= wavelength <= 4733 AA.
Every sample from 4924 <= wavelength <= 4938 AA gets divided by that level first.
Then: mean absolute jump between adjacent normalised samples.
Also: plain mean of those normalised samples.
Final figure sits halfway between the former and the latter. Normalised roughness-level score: 0.507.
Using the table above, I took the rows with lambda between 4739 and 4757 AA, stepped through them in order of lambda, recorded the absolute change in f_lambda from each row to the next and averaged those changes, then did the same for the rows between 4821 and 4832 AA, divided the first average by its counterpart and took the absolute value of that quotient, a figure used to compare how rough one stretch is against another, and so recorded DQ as 2.0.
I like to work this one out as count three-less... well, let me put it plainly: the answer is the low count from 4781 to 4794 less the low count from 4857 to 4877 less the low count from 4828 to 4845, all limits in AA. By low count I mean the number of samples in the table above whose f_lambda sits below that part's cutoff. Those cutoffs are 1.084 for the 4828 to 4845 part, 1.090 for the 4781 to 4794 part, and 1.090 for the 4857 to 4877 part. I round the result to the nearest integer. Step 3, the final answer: -14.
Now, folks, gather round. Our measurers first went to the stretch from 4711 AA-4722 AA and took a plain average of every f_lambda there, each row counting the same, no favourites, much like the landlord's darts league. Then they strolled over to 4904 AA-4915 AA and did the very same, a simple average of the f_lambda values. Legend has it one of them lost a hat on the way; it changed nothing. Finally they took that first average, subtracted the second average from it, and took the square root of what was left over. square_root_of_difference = 0.192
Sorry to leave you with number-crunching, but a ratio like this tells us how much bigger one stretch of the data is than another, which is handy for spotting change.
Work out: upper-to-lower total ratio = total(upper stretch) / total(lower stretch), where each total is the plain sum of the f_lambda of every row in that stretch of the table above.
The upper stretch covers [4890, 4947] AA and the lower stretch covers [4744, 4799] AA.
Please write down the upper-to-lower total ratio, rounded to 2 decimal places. 0.96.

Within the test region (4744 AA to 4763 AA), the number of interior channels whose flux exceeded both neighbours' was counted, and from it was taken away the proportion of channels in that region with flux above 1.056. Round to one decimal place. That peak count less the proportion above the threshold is 1.0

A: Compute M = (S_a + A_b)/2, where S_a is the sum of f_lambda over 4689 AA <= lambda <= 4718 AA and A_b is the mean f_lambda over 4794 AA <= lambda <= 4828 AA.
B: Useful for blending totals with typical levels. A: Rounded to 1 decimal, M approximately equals 7.5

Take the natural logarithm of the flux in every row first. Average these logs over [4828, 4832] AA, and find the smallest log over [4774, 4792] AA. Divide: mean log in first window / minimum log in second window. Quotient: 0.9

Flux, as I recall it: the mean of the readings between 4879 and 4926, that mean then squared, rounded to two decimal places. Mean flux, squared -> 1.10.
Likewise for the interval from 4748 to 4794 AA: 1.20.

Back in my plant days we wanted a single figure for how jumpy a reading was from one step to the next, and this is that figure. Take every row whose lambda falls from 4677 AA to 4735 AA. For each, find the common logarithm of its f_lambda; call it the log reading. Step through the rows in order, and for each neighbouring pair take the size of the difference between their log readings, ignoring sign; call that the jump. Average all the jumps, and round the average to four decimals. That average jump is 0.0030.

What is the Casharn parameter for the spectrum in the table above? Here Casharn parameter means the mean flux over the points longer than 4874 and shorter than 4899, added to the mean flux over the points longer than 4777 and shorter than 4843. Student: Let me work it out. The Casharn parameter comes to 2.14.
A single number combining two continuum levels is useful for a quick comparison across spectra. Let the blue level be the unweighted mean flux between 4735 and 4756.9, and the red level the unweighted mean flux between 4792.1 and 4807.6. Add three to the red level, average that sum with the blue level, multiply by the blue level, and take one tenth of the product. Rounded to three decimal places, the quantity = 0.284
